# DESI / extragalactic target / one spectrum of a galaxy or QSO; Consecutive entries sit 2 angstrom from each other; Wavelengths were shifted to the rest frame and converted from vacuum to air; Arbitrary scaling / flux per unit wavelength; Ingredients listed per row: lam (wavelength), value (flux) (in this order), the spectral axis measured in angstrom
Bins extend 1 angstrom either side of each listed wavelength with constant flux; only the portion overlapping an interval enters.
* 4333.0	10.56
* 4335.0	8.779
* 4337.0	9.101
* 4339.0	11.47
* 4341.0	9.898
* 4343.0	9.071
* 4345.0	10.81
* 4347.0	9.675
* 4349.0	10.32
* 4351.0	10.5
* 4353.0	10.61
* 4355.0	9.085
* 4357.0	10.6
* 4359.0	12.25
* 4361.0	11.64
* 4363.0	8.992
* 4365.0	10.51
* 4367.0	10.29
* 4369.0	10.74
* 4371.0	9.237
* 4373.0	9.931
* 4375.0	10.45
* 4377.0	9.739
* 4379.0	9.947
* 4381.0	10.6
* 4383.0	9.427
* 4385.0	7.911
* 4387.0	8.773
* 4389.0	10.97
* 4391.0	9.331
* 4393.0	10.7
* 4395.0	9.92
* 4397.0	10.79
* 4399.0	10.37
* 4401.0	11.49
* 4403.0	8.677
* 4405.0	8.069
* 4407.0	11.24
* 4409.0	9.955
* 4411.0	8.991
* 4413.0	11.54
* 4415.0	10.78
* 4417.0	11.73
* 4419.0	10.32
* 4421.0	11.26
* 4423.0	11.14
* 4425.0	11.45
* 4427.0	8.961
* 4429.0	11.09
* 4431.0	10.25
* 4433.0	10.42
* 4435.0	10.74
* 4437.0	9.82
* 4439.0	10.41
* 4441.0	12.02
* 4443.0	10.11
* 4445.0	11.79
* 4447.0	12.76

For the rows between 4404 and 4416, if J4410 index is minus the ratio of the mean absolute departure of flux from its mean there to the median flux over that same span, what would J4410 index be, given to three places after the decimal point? -0.105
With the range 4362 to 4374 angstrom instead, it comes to -0.056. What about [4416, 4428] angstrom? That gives -0.070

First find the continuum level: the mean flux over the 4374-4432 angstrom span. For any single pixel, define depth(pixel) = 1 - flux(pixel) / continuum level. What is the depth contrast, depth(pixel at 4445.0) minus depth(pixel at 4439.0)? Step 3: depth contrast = -0.14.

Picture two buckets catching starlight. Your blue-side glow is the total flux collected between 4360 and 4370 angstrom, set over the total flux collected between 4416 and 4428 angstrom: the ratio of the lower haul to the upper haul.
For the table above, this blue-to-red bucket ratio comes 0.80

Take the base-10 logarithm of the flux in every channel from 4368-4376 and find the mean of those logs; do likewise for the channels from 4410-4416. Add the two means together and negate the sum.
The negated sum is -2.02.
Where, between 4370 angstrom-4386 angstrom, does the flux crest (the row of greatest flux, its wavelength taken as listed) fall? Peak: 4381.0 angstrom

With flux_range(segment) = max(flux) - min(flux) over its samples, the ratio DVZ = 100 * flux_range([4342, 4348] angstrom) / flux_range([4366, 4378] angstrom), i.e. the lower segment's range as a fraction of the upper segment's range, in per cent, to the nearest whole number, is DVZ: 116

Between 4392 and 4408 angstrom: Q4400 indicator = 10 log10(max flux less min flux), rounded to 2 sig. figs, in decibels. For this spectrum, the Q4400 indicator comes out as 5.3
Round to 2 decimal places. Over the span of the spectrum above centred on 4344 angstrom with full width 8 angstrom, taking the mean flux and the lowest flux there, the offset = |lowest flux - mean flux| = 0.79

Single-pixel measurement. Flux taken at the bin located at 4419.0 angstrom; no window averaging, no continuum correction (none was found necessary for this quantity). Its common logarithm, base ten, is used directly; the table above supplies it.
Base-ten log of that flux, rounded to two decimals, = 1.01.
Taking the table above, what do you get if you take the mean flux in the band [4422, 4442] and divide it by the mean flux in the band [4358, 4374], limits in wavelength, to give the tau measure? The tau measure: 1.02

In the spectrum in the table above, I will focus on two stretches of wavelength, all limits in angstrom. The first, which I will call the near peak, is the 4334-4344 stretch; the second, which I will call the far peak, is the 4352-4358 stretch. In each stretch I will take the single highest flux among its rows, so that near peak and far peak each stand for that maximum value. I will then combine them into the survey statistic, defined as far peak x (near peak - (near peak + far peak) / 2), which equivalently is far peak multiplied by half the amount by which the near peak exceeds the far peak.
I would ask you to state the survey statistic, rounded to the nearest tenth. 4.6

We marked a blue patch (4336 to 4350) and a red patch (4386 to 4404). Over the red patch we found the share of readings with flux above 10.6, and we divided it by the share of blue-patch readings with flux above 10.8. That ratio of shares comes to 1.6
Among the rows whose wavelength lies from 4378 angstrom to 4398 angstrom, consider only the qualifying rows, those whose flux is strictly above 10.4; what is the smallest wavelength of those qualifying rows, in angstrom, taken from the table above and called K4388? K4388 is 4381.0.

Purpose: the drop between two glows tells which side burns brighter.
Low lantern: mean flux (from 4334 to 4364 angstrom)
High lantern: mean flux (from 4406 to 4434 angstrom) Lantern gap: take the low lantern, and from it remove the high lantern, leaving -0.5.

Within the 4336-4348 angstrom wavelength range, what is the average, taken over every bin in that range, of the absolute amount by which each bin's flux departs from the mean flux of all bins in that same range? 0.76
